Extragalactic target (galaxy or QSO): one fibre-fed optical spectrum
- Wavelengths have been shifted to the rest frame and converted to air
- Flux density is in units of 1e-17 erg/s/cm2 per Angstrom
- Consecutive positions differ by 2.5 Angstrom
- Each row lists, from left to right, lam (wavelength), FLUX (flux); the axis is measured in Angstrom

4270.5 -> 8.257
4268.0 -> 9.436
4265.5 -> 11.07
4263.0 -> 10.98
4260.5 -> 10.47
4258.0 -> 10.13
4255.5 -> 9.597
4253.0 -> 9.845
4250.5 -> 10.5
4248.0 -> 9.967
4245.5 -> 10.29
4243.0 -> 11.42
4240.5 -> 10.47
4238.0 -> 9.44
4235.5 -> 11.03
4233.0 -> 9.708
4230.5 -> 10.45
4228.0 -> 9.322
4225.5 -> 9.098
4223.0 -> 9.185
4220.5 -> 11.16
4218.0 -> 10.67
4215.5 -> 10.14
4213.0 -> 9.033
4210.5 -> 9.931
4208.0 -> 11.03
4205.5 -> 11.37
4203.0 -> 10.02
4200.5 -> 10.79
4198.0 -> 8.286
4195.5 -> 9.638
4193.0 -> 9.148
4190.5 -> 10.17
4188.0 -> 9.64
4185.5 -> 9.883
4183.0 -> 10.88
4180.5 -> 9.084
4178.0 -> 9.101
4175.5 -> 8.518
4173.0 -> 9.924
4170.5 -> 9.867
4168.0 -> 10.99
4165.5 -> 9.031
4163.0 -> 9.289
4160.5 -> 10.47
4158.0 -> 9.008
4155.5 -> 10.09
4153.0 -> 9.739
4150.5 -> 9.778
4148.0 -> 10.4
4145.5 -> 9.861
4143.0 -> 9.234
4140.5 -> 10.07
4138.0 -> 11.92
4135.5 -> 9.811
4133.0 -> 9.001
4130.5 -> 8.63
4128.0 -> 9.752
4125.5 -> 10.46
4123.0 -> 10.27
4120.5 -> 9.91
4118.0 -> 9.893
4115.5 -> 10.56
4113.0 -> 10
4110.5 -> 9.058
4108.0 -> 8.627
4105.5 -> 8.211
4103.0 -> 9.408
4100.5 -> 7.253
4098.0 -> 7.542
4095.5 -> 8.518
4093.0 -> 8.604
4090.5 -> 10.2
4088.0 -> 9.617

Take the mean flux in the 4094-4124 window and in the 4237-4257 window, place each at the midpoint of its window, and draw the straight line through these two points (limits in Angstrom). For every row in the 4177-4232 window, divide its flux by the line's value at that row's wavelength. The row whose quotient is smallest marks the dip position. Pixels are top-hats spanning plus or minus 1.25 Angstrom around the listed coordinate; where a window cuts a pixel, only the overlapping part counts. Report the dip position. 4198.0 Angstrom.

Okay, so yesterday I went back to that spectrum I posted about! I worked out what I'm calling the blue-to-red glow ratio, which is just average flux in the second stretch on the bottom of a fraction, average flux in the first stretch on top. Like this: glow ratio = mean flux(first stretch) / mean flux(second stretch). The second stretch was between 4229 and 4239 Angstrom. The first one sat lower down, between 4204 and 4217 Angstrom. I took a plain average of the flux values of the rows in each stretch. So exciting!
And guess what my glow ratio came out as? 1.01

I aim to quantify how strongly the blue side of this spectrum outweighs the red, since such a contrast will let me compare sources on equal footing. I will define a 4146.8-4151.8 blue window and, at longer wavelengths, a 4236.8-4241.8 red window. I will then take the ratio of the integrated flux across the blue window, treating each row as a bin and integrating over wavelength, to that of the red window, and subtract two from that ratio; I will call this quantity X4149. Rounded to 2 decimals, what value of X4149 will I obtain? -0.99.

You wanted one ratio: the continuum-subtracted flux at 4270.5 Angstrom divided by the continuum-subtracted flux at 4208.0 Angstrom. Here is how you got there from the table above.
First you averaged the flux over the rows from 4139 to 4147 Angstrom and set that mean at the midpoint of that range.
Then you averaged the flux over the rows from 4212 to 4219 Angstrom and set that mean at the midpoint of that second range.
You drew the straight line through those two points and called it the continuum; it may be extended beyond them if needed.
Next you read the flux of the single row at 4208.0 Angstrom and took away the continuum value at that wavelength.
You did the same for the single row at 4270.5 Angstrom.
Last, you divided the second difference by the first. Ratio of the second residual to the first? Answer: -1.7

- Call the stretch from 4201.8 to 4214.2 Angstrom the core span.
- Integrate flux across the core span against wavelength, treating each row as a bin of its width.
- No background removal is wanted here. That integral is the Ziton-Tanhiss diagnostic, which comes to 128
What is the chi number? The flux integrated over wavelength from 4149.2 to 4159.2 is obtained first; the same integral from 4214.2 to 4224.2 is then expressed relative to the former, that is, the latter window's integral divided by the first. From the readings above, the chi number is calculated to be 1.1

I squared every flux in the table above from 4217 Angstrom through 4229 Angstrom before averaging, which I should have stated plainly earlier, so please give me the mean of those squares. 98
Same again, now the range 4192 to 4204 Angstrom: 92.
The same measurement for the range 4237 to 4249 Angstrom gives 107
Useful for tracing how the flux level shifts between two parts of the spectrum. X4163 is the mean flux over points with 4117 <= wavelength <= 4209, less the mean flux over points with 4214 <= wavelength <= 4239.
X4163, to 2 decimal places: -0.16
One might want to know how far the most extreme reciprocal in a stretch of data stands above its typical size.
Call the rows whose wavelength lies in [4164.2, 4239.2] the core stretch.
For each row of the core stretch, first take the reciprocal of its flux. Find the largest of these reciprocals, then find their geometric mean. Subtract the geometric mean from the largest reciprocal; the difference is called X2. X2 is 0.019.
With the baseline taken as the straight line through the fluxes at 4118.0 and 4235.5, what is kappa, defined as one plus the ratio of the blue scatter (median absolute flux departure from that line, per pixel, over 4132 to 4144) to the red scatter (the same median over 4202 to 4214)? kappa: 2.3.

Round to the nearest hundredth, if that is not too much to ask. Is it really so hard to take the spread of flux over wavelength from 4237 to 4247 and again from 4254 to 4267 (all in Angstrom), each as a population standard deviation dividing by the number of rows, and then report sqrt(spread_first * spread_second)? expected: 0.62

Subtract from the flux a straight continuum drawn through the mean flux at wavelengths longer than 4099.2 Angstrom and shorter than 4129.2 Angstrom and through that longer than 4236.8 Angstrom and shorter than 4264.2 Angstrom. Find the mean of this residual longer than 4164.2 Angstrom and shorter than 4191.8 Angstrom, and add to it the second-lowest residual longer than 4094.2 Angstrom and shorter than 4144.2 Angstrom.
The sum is -1.9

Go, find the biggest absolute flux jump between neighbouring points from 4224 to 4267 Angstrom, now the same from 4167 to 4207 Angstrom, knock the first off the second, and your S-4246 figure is 0.9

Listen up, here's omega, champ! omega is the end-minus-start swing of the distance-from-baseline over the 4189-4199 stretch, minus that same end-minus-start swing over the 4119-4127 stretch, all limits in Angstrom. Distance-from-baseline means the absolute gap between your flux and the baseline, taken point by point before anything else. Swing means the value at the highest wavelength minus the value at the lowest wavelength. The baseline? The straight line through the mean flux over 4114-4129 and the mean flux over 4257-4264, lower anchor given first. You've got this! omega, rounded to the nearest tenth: 1.8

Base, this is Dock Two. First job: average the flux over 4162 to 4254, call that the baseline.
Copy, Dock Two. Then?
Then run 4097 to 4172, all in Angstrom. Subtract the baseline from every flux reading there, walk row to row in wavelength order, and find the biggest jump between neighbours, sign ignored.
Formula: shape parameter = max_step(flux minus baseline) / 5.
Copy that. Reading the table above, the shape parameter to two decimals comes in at 0.43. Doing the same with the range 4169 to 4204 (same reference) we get 0.50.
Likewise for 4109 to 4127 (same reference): 0.19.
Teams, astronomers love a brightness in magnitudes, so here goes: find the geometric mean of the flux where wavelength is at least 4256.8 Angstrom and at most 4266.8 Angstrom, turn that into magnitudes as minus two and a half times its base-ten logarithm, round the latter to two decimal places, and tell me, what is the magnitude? -2.57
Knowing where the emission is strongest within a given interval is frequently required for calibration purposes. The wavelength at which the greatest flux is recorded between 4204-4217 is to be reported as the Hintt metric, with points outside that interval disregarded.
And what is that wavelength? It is 4205.5 Angstrom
